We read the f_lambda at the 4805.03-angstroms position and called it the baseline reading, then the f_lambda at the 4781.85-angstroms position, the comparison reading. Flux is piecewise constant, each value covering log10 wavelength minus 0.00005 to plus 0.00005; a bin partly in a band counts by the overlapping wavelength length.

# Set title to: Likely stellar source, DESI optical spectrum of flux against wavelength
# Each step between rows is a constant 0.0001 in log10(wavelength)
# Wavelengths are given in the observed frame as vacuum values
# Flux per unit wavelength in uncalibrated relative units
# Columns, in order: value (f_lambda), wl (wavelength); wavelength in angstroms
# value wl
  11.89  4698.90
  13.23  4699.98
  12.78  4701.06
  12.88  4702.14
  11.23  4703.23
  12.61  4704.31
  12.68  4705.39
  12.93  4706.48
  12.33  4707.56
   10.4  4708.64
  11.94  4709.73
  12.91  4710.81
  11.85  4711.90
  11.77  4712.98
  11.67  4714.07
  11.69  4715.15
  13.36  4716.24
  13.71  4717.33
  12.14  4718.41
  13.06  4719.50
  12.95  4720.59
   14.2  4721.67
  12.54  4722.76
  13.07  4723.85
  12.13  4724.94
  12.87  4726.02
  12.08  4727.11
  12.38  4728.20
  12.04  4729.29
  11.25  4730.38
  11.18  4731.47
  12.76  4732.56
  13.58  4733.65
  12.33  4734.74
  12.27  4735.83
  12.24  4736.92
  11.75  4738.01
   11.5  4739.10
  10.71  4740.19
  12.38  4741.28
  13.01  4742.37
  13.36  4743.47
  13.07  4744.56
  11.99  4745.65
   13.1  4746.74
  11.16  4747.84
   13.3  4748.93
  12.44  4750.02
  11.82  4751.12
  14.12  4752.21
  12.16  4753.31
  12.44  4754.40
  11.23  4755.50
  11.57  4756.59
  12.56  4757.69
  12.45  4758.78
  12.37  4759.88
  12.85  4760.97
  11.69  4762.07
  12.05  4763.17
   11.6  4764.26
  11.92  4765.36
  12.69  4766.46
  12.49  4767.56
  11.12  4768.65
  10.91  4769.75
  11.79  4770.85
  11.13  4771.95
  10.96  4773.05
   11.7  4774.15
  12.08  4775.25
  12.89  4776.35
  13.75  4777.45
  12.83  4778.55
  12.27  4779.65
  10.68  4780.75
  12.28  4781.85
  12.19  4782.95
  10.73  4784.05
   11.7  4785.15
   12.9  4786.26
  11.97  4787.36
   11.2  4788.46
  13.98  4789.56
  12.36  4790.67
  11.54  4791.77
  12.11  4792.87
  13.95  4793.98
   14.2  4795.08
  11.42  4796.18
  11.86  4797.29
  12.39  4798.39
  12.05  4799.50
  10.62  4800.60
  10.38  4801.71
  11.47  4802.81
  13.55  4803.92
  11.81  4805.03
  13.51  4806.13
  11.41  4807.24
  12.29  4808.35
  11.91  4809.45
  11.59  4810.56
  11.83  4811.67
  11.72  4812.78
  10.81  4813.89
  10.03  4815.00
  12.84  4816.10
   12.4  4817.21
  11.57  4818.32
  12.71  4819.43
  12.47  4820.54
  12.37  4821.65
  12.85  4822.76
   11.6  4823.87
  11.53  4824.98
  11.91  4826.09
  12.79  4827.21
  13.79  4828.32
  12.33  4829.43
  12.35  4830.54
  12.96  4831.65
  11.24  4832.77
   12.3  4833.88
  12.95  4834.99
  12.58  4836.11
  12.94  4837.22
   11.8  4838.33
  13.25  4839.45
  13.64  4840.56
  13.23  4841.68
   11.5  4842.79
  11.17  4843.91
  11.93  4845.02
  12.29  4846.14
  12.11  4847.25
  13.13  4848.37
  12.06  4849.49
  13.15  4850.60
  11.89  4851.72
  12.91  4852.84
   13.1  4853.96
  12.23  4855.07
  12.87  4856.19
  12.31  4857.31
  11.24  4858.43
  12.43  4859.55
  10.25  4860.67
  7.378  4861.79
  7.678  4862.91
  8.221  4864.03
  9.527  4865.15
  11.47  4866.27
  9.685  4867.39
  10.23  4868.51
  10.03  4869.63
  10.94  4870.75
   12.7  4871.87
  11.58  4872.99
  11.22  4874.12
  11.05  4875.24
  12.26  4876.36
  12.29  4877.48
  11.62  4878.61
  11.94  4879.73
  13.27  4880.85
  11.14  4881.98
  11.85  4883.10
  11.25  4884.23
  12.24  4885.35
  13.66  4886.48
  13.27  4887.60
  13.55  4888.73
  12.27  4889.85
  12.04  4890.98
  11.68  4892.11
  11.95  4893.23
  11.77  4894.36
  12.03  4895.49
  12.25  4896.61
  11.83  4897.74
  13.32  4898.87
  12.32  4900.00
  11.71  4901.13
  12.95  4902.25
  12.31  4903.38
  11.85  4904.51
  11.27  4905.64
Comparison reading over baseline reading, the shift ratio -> 1.04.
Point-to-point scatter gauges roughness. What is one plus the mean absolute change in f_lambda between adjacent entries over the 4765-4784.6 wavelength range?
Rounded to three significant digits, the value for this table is 1.78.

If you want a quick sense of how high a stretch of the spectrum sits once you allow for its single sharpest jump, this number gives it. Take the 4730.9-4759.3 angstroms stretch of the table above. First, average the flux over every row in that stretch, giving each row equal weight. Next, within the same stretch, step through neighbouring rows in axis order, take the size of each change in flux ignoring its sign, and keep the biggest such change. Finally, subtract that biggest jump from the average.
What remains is 10.0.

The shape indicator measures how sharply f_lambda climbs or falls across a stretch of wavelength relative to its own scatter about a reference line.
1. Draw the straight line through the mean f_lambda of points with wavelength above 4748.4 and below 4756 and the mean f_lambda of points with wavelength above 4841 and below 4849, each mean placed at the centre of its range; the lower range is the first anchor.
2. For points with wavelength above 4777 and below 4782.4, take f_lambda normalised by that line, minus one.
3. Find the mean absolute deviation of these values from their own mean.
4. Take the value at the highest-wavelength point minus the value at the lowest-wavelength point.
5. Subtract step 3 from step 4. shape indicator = -0.18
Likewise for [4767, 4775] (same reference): -0.10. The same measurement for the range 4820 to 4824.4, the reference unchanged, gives -0.10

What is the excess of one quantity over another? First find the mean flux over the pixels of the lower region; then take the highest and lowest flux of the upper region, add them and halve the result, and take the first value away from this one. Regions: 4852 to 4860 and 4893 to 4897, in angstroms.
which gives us -0.4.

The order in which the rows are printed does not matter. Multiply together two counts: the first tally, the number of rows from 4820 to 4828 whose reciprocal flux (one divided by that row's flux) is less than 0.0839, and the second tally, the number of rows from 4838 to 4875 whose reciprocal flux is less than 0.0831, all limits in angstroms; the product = 60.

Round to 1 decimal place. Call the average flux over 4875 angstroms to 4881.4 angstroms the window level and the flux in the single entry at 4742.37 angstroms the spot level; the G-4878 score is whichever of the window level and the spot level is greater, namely 13.0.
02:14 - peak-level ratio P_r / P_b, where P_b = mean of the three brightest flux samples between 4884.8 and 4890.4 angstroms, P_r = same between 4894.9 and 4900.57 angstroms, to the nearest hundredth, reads 0.94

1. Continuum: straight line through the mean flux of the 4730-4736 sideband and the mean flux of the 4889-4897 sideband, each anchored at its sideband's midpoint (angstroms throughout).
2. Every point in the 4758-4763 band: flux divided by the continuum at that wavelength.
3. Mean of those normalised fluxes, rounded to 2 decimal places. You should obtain 1.01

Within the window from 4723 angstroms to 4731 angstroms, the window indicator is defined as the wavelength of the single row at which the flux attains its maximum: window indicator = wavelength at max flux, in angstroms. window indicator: 4723.85 angstroms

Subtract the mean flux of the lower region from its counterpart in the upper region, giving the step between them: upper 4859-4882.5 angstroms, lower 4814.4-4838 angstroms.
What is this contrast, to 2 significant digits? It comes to -1.5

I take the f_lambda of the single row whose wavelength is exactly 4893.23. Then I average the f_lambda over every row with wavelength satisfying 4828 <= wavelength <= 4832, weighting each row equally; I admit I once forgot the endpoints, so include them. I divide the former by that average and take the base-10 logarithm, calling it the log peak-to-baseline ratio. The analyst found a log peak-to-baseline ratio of -0.03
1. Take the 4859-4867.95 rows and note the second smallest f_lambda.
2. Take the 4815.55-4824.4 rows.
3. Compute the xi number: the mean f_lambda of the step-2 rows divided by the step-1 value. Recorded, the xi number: 1.61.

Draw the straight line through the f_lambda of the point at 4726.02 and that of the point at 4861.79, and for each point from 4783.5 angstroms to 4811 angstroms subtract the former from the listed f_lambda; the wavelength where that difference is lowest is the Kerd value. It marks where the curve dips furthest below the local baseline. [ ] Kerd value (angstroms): 4784.05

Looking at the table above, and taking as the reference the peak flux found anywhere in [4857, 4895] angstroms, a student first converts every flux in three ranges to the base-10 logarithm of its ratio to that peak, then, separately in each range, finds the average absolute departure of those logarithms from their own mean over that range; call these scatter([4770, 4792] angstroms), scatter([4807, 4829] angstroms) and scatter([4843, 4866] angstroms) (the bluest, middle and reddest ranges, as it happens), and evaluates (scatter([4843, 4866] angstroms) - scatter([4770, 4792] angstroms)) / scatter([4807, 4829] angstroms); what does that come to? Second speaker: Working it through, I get 1.5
